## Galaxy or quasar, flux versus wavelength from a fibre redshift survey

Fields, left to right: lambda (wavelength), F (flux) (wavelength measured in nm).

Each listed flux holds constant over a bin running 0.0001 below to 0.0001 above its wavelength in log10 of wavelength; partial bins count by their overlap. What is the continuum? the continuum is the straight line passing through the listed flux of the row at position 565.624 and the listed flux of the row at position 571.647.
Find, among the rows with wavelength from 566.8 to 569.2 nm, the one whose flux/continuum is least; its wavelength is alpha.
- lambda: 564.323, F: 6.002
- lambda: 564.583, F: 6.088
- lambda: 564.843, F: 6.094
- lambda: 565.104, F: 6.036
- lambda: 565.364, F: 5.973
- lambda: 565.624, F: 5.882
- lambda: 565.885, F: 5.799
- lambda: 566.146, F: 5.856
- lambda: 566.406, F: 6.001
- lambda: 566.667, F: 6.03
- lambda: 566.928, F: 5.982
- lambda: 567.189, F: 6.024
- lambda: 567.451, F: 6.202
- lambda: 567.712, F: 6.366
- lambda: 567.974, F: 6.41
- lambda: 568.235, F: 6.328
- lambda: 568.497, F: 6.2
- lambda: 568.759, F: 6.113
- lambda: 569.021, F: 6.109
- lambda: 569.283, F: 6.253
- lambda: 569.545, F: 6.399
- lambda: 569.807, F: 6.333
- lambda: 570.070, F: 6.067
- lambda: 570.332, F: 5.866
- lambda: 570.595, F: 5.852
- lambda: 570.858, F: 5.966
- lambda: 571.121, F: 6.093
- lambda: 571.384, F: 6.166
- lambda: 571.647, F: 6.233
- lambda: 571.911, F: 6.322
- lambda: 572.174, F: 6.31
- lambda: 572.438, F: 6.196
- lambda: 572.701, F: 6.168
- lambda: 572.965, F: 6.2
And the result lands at 566.928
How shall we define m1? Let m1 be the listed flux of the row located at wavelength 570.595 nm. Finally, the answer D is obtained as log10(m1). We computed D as 0.767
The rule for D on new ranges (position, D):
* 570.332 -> 0.768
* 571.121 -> 0.785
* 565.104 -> 0.781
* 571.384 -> 0.790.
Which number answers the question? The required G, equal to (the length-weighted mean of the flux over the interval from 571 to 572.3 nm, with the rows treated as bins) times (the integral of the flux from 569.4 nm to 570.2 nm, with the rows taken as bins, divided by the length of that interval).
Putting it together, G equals 39.01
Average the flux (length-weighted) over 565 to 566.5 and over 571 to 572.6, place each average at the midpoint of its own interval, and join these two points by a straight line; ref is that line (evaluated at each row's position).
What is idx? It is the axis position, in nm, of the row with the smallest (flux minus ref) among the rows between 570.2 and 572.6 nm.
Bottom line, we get 570.595 nm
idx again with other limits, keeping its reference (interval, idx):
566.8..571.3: 570.595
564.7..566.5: 565.885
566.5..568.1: 566.928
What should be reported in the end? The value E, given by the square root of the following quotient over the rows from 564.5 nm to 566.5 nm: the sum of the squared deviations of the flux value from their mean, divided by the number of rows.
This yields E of 0.103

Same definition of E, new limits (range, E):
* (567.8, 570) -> 0.111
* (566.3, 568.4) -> 0.168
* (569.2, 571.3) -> 0.194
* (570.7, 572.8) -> 0.108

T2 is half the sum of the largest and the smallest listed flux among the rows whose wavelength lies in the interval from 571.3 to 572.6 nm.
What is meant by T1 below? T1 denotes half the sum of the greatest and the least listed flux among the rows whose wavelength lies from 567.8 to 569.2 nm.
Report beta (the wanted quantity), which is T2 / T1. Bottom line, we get 1.00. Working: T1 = 6.26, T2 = 6.24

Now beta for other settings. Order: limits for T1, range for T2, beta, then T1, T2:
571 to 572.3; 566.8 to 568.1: 1.00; 6.21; 6.20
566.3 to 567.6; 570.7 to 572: 1.01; 6.09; 6.14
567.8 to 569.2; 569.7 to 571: 0.97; 6.26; 6.09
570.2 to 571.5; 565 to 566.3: 0.98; 6.01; 5.92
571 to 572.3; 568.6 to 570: 1.01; 6.21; 6.25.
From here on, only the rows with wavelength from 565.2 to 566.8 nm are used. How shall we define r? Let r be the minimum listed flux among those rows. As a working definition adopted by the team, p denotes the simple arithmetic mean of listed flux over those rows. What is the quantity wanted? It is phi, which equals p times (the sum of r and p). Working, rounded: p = 5.92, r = 5.799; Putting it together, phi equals 69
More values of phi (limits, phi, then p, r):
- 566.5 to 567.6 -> 73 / 6.06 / 5.982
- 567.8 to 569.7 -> 77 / 6.26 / 6.109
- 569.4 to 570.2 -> 77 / 6.27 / 6.067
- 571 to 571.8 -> 76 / 6.16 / 6.093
